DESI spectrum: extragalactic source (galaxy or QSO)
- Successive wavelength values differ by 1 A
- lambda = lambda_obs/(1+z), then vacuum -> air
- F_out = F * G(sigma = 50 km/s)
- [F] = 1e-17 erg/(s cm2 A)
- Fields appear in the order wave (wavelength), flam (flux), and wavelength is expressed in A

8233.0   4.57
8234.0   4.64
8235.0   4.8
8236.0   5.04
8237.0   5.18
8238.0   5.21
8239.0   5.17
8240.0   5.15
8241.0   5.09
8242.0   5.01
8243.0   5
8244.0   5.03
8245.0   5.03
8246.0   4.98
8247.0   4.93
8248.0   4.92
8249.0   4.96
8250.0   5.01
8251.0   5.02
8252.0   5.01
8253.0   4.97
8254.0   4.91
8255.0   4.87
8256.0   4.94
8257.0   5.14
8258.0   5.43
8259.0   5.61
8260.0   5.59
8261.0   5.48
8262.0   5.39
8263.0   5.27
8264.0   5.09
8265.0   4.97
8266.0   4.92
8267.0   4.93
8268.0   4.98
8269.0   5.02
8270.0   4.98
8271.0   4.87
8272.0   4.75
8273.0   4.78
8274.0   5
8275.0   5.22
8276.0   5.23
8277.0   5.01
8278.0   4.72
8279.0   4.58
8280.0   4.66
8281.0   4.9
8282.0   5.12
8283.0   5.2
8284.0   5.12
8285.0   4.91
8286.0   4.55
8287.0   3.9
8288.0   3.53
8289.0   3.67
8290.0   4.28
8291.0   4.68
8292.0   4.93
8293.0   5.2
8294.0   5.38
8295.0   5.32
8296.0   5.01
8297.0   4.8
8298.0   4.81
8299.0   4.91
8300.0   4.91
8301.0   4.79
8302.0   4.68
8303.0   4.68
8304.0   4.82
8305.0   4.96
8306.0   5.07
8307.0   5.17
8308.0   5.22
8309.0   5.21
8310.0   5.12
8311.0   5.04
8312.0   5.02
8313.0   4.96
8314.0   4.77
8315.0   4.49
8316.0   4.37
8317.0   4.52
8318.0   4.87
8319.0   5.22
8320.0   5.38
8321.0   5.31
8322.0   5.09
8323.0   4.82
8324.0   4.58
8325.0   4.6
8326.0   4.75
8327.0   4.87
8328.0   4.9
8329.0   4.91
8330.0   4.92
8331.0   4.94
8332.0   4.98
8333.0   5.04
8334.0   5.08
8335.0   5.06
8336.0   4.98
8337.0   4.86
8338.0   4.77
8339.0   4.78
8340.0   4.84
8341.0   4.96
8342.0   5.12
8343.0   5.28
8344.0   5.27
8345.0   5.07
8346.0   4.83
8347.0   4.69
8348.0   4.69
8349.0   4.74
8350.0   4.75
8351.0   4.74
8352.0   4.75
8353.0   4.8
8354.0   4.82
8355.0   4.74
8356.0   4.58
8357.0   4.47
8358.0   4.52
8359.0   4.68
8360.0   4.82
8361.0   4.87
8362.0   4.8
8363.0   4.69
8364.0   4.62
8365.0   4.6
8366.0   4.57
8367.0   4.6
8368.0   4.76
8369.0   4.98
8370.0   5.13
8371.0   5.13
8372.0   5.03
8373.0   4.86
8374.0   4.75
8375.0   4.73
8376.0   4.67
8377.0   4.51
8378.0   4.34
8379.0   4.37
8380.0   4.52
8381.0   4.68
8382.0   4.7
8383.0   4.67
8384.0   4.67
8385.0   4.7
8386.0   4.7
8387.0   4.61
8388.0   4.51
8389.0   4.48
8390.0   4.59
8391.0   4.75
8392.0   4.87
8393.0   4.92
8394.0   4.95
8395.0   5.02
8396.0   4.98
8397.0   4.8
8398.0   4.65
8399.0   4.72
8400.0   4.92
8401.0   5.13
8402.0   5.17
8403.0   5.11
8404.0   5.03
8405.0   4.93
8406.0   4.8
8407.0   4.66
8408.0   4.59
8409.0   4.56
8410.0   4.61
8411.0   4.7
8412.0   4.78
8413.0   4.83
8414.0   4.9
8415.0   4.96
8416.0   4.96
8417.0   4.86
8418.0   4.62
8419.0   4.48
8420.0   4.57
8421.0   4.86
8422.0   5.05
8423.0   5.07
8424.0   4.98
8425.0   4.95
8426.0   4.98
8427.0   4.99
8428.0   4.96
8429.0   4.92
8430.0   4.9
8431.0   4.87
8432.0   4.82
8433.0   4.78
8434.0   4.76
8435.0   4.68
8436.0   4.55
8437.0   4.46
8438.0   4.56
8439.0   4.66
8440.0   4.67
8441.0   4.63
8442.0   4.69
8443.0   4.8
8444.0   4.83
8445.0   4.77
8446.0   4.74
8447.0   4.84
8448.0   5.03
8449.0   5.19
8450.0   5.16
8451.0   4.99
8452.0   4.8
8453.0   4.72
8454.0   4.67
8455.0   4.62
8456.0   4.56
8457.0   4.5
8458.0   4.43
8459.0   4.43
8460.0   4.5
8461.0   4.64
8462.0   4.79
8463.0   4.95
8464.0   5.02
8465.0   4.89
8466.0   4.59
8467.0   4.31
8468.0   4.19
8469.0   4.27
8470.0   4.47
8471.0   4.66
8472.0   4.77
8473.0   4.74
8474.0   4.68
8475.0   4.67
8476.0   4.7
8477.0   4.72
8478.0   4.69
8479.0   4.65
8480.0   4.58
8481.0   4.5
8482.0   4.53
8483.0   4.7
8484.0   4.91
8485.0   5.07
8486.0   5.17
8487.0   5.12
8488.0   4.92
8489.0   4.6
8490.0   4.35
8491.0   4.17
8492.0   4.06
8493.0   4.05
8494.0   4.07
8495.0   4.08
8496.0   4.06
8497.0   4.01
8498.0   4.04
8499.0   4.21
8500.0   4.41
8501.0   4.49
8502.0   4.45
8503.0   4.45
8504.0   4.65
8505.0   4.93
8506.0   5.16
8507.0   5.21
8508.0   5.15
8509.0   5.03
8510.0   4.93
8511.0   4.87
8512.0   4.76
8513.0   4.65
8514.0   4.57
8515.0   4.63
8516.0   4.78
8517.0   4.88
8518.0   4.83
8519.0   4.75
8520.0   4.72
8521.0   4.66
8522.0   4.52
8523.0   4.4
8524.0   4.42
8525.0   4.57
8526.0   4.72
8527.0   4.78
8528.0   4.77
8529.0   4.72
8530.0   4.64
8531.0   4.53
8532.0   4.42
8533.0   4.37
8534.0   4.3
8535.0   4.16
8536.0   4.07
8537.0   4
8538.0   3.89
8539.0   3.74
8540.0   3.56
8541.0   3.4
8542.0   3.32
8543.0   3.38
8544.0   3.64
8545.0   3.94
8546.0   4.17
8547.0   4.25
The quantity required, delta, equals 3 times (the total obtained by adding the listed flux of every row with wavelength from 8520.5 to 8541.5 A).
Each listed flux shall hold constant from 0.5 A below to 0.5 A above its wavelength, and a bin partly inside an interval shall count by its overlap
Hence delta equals 272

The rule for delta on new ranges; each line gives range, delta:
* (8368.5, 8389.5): 296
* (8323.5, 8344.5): 310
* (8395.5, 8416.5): 305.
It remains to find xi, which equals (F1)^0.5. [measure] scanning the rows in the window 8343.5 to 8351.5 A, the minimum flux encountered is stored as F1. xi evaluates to 2.17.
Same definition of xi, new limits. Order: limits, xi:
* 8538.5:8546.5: 1.82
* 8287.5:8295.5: 1.88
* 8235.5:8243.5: 2.24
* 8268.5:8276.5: 2.18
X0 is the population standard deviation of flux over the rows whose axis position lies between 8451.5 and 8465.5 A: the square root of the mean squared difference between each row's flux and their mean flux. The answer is 0.18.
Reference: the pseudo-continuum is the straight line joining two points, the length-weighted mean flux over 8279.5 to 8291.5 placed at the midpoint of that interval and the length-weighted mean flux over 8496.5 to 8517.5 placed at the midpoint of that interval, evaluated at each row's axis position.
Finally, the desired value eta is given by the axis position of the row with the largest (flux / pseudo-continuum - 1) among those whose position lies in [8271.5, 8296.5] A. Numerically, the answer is 8294.0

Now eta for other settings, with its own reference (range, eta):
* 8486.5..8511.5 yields 8507.0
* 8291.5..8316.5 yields 8294.0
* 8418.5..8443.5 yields 8423.0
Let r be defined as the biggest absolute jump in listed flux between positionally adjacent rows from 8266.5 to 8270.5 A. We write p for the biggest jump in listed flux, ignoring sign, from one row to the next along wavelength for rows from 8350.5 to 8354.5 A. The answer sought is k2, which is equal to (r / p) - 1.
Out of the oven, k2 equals 0.00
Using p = 0.050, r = 0.05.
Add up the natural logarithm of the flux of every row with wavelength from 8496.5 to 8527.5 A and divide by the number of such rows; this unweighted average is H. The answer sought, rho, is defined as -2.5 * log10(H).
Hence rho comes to -0.468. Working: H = 1.54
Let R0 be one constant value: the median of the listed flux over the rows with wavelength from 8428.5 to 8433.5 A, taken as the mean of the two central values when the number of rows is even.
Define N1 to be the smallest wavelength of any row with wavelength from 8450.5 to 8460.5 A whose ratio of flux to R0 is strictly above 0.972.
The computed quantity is 8451.0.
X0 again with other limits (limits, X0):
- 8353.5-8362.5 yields 0.14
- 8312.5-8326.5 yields 0.31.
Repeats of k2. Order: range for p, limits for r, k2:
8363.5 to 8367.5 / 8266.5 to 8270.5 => 0.67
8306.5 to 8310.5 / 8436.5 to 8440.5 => 0.11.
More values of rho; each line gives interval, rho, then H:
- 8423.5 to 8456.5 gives -0.489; 1.57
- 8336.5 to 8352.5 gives -0.500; 1.59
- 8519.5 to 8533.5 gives -0.457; 1.52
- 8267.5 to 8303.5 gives -0.487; 1.57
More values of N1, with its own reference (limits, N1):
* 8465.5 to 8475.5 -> 8472.0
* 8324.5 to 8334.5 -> 8326.0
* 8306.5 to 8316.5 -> 8307.0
